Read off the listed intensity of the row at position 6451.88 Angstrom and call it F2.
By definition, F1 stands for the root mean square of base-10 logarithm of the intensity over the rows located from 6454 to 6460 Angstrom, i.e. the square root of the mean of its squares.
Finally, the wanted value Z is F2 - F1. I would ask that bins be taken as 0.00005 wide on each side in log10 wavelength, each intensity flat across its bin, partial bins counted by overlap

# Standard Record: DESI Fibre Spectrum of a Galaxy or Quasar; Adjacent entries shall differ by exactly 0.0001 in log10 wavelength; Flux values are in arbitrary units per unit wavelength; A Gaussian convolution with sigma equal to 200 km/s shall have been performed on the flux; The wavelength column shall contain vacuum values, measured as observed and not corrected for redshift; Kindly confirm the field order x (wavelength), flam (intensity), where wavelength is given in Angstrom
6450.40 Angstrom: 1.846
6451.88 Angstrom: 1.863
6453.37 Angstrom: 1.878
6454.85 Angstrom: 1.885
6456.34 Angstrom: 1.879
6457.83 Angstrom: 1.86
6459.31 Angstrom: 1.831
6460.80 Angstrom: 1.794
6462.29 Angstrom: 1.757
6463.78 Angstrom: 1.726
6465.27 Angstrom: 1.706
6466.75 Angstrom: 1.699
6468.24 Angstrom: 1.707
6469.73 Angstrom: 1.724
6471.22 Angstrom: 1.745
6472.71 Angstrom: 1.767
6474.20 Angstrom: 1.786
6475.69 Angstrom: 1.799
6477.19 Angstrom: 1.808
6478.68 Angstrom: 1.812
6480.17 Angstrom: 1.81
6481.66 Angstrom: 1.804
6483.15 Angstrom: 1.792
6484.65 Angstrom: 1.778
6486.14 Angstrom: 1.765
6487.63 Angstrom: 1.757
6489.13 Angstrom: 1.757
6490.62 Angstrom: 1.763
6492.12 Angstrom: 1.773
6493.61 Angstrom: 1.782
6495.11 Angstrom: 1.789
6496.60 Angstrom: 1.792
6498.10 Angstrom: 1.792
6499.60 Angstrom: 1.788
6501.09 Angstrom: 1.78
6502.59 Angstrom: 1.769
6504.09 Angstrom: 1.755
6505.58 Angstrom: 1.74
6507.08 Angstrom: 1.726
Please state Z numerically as 1.59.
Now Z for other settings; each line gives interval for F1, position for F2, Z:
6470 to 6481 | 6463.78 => 1.47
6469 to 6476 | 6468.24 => 1.46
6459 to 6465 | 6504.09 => 1.51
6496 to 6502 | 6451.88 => 1.61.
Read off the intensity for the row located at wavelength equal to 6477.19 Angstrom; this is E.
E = 1.808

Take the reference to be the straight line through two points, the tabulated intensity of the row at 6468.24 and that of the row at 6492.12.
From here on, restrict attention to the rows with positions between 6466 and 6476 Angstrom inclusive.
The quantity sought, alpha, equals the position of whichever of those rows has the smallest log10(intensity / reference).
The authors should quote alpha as 6466.75 Angstrom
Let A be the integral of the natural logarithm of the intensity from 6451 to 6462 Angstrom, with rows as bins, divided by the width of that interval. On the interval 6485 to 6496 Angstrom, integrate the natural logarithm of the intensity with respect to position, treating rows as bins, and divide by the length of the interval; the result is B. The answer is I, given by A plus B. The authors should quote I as 1.187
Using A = 0.616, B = 0.571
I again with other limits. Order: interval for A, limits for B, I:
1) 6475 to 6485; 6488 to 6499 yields 1.163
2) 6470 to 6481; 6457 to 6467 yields 1.152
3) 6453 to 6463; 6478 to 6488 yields 1.191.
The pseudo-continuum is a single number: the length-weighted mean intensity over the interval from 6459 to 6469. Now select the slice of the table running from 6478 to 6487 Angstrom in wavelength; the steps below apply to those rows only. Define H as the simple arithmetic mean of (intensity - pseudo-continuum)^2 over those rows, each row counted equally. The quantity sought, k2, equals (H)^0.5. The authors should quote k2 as 0.054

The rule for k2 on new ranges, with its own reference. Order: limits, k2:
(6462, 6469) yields 0.031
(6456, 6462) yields 0.104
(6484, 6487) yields 0.030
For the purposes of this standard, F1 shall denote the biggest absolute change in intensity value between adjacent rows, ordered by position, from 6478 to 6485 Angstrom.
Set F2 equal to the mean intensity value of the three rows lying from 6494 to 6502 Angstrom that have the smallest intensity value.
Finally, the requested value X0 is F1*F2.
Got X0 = 0.025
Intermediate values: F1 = 0.0140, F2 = 1.79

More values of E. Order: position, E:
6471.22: 1.745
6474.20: 1.786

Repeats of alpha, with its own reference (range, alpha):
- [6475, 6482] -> 6481.66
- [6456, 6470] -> 6466.75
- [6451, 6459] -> 6457.83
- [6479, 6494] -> 6489.13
